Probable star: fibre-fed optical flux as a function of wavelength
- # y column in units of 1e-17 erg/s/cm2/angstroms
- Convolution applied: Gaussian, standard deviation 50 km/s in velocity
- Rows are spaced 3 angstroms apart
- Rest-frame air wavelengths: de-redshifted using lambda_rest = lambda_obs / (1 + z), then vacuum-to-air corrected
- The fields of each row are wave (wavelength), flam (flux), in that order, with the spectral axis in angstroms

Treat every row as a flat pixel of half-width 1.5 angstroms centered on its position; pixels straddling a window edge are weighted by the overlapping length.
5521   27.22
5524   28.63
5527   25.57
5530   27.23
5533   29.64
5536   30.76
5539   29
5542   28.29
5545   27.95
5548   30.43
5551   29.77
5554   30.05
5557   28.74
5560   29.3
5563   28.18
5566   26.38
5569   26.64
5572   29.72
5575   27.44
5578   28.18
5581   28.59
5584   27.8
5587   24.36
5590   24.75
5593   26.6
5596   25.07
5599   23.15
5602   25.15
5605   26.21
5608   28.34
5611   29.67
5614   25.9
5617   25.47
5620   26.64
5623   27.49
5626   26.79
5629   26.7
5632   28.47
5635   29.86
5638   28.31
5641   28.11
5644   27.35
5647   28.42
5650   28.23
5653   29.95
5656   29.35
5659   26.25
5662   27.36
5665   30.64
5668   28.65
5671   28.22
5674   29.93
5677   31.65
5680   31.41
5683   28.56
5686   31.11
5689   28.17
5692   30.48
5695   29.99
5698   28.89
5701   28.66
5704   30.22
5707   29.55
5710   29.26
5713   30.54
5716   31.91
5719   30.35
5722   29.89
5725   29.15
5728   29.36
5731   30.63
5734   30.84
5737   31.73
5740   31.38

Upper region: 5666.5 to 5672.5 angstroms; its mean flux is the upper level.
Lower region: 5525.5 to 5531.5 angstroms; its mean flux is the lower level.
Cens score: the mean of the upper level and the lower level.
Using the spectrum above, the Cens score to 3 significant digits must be 27.4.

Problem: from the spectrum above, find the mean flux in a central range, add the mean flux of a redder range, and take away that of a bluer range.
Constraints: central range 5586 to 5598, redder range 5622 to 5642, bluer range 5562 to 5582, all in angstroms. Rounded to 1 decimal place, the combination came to 25.3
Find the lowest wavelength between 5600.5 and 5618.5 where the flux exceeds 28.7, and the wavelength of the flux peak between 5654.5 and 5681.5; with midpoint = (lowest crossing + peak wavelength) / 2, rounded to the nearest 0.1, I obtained 5644.0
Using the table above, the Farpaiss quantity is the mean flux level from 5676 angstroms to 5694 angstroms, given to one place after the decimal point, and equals 30.2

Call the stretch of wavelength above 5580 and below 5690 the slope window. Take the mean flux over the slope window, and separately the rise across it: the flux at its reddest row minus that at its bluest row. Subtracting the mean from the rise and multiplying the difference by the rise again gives 12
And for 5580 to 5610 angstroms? 7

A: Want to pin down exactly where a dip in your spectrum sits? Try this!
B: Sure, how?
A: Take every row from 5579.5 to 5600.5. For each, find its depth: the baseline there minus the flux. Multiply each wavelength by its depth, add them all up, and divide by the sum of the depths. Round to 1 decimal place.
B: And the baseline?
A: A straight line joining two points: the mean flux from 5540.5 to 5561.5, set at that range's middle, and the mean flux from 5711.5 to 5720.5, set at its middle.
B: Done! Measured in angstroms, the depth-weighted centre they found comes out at 5592.3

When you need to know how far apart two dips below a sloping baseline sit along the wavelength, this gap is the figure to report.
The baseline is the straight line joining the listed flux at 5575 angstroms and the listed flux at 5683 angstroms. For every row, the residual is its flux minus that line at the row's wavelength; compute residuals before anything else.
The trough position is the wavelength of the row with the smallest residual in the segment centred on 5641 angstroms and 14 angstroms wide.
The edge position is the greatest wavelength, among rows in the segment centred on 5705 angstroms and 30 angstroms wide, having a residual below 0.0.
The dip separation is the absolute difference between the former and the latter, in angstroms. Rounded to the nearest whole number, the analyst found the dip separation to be 57 angstroms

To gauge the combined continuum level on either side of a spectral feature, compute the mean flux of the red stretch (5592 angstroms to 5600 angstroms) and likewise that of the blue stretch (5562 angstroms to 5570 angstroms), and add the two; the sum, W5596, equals 52.0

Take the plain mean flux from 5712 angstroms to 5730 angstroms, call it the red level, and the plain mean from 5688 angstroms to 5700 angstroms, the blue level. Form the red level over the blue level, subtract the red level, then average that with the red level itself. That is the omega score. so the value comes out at 0.514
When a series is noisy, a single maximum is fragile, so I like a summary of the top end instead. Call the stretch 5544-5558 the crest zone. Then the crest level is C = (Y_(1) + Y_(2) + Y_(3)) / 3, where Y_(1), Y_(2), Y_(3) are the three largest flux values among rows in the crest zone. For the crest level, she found 30.1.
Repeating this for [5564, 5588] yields 28.8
